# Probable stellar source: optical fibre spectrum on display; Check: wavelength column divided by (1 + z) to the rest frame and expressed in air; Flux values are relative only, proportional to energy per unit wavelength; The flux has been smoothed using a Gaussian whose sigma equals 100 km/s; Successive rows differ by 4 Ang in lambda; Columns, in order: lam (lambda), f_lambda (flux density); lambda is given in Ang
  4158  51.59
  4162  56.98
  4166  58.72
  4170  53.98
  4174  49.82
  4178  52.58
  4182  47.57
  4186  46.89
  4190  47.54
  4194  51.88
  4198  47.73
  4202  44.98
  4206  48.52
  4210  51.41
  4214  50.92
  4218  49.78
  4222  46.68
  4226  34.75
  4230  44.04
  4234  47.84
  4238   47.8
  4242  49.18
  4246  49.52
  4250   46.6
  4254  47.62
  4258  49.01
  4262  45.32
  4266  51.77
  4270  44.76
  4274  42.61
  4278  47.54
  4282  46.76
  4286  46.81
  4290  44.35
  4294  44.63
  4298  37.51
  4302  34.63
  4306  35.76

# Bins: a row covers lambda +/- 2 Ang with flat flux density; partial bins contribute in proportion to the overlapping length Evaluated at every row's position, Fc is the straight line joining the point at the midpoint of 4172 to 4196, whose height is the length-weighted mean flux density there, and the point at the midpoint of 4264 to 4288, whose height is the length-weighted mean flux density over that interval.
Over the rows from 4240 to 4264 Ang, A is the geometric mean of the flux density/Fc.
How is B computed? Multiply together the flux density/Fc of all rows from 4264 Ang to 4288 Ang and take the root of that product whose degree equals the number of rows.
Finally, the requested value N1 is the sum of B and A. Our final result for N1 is 2.01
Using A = 1.01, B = 1.00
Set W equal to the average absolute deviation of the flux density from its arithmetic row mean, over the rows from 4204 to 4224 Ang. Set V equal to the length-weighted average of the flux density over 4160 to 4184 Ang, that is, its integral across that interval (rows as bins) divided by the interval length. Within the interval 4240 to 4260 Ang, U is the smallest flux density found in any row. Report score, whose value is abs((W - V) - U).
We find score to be 98.4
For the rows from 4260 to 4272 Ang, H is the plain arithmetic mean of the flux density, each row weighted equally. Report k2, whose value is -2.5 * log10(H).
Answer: -4.19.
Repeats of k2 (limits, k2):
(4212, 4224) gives -4.23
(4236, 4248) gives -4.22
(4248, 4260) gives -4.20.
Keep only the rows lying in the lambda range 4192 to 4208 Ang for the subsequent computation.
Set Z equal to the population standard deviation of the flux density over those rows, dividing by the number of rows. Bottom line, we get 2.5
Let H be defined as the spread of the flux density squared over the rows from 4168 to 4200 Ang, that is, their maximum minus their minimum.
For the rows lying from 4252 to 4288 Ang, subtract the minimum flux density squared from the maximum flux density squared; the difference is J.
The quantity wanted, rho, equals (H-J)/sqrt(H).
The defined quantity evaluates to -6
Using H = 715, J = 865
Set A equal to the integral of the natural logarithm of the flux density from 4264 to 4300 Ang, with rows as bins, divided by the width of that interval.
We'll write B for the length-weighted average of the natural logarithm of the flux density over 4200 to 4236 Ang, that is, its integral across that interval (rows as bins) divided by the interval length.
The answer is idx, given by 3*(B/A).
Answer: 3.02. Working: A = 3.81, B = 3.83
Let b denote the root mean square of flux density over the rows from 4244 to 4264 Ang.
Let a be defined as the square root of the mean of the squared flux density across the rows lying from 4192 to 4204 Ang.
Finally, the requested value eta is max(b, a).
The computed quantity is 48.3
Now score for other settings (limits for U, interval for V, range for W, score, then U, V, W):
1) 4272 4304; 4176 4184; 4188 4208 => 83.0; 34.63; 50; 1.7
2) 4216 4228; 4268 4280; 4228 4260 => 78.5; 34.75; 45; 1.2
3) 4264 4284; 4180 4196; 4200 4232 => 87.2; 42.61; 48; 3.8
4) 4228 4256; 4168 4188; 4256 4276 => 91.3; 44.04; 50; 3.0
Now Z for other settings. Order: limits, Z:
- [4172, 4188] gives 2.2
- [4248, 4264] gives 1.4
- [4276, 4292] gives 1.2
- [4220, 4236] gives 5.1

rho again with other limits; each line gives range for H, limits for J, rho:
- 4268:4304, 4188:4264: -13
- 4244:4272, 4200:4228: -29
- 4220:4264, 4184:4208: 16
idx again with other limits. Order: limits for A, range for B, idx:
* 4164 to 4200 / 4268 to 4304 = 2.88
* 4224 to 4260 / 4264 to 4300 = 2.98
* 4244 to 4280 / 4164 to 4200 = 3.06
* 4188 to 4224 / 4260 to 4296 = 2.95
